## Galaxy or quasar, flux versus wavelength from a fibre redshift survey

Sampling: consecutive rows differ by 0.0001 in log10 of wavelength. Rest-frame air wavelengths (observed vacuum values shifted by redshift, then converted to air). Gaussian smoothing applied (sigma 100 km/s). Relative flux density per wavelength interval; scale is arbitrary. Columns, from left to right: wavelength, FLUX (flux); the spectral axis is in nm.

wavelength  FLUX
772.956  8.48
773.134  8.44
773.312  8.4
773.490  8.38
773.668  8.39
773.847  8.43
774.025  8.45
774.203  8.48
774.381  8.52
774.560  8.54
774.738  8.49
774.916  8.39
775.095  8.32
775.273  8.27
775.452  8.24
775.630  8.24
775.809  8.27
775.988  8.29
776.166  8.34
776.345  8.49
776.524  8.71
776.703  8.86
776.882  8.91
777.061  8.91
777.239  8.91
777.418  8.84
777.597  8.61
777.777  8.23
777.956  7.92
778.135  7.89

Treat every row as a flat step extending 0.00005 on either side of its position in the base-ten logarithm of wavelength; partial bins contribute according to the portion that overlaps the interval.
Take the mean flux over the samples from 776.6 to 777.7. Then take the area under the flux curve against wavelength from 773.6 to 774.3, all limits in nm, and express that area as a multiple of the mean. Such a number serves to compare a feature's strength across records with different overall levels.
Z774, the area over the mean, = 0.7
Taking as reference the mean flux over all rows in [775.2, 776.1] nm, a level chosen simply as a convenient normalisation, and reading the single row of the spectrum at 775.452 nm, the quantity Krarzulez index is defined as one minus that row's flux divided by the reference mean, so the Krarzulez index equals 0.003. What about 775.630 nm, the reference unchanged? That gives 0.003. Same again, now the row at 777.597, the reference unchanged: -0.042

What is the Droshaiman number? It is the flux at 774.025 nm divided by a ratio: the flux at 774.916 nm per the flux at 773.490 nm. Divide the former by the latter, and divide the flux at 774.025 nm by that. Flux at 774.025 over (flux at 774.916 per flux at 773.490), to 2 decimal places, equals 8.44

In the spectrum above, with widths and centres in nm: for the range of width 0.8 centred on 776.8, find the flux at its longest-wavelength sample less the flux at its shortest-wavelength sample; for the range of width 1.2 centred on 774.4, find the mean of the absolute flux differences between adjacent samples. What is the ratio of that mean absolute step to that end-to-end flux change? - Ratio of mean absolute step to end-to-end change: 0.2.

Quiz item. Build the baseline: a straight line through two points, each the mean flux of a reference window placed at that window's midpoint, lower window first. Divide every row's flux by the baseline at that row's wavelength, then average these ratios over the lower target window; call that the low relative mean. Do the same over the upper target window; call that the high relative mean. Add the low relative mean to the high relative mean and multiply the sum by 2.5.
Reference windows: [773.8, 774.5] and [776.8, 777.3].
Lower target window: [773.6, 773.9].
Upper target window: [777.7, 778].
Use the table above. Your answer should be 4.73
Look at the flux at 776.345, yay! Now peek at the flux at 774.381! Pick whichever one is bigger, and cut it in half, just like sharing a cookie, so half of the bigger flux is 4.26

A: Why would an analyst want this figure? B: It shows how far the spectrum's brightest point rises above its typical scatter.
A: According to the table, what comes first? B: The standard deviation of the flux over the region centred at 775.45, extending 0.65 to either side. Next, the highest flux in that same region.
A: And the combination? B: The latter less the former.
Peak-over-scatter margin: 8.34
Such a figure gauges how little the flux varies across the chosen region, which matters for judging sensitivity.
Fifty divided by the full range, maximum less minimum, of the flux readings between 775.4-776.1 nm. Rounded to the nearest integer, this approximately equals 1000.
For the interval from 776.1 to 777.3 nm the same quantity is 88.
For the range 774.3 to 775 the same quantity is 333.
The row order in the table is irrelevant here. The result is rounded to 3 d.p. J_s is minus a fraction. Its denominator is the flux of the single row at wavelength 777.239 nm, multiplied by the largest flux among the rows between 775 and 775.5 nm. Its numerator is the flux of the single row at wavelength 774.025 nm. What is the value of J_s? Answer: -0.114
